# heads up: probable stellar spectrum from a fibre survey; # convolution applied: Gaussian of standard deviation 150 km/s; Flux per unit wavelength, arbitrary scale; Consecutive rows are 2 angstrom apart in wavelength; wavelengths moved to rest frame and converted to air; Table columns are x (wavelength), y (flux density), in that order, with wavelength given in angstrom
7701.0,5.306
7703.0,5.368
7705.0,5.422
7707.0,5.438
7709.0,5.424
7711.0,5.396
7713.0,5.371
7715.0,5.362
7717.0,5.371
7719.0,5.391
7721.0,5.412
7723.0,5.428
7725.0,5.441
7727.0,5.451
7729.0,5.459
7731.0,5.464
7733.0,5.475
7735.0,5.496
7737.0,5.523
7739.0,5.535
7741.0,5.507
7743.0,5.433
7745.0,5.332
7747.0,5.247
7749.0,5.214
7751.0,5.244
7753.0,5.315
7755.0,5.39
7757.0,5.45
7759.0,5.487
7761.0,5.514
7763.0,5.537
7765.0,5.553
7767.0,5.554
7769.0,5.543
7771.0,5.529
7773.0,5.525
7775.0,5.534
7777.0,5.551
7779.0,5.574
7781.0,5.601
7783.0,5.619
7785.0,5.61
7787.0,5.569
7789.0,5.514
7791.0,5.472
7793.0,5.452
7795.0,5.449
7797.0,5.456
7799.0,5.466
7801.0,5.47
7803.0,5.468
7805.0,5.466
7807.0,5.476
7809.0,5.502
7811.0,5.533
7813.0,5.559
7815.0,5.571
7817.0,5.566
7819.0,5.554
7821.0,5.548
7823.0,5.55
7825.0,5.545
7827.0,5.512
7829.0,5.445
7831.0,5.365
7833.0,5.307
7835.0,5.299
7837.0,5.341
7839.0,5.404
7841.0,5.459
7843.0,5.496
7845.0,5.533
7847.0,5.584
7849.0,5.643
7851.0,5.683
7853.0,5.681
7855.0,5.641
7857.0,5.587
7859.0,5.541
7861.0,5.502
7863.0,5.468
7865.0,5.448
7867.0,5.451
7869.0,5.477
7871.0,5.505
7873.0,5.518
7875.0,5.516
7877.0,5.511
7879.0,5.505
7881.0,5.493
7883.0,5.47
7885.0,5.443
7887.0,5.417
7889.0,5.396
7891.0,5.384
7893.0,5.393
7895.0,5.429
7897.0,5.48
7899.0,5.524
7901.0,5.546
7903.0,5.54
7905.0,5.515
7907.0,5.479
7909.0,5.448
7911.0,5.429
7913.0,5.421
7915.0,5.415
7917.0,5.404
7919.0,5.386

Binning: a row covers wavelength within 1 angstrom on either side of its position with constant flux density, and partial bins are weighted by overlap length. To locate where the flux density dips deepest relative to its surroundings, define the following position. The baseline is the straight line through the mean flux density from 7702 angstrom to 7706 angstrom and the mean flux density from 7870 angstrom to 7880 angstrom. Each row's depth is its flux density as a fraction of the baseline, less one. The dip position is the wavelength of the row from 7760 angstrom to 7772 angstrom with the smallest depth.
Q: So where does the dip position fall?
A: 7761.0 angstrom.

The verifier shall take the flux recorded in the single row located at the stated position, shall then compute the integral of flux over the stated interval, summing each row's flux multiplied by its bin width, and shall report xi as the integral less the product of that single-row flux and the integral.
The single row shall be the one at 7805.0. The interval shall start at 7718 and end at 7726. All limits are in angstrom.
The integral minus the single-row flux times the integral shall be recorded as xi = -194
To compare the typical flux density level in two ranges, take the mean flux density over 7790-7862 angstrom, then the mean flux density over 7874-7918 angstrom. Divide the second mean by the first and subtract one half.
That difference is 0.492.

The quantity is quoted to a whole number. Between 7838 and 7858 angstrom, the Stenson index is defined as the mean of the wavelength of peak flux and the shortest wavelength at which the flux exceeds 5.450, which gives 7846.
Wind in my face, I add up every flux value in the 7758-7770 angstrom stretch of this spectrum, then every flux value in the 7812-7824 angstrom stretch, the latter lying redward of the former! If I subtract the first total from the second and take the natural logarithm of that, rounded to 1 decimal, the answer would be -1.8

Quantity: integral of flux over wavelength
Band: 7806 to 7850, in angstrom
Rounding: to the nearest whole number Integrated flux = 242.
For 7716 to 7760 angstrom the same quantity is 238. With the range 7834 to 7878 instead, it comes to 243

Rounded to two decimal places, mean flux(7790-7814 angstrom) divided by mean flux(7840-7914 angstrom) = 1.00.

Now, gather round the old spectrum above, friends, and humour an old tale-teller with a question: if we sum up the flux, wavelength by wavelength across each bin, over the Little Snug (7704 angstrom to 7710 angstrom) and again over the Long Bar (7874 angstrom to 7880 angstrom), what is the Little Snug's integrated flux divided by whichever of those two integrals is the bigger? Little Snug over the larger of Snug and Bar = 0.98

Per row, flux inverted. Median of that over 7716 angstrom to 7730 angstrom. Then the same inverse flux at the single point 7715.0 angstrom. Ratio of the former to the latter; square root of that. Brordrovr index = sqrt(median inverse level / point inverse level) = 0.99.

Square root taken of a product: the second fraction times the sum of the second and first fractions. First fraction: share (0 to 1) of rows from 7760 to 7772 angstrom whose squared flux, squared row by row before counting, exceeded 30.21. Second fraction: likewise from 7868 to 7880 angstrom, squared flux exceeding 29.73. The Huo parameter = 1.41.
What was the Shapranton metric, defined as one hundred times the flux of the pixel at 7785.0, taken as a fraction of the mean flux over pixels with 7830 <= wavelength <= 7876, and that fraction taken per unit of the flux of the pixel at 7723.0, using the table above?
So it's 18.8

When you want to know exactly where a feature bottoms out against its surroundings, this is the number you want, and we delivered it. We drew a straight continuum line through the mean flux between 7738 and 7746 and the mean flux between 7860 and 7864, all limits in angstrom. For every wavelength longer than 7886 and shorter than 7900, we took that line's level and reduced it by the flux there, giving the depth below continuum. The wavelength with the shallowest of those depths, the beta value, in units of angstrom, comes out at 7899.0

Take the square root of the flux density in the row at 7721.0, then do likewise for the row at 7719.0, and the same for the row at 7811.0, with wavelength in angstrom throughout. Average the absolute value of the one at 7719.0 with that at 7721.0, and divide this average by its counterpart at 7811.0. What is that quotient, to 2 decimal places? 0.99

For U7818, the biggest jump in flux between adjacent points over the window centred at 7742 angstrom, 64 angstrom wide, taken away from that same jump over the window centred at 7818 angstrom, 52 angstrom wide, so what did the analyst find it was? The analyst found -0.021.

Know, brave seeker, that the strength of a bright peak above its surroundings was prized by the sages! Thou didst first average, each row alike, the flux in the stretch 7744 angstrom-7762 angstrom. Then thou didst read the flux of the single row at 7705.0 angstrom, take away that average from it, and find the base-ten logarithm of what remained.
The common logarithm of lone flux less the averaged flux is -1.17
